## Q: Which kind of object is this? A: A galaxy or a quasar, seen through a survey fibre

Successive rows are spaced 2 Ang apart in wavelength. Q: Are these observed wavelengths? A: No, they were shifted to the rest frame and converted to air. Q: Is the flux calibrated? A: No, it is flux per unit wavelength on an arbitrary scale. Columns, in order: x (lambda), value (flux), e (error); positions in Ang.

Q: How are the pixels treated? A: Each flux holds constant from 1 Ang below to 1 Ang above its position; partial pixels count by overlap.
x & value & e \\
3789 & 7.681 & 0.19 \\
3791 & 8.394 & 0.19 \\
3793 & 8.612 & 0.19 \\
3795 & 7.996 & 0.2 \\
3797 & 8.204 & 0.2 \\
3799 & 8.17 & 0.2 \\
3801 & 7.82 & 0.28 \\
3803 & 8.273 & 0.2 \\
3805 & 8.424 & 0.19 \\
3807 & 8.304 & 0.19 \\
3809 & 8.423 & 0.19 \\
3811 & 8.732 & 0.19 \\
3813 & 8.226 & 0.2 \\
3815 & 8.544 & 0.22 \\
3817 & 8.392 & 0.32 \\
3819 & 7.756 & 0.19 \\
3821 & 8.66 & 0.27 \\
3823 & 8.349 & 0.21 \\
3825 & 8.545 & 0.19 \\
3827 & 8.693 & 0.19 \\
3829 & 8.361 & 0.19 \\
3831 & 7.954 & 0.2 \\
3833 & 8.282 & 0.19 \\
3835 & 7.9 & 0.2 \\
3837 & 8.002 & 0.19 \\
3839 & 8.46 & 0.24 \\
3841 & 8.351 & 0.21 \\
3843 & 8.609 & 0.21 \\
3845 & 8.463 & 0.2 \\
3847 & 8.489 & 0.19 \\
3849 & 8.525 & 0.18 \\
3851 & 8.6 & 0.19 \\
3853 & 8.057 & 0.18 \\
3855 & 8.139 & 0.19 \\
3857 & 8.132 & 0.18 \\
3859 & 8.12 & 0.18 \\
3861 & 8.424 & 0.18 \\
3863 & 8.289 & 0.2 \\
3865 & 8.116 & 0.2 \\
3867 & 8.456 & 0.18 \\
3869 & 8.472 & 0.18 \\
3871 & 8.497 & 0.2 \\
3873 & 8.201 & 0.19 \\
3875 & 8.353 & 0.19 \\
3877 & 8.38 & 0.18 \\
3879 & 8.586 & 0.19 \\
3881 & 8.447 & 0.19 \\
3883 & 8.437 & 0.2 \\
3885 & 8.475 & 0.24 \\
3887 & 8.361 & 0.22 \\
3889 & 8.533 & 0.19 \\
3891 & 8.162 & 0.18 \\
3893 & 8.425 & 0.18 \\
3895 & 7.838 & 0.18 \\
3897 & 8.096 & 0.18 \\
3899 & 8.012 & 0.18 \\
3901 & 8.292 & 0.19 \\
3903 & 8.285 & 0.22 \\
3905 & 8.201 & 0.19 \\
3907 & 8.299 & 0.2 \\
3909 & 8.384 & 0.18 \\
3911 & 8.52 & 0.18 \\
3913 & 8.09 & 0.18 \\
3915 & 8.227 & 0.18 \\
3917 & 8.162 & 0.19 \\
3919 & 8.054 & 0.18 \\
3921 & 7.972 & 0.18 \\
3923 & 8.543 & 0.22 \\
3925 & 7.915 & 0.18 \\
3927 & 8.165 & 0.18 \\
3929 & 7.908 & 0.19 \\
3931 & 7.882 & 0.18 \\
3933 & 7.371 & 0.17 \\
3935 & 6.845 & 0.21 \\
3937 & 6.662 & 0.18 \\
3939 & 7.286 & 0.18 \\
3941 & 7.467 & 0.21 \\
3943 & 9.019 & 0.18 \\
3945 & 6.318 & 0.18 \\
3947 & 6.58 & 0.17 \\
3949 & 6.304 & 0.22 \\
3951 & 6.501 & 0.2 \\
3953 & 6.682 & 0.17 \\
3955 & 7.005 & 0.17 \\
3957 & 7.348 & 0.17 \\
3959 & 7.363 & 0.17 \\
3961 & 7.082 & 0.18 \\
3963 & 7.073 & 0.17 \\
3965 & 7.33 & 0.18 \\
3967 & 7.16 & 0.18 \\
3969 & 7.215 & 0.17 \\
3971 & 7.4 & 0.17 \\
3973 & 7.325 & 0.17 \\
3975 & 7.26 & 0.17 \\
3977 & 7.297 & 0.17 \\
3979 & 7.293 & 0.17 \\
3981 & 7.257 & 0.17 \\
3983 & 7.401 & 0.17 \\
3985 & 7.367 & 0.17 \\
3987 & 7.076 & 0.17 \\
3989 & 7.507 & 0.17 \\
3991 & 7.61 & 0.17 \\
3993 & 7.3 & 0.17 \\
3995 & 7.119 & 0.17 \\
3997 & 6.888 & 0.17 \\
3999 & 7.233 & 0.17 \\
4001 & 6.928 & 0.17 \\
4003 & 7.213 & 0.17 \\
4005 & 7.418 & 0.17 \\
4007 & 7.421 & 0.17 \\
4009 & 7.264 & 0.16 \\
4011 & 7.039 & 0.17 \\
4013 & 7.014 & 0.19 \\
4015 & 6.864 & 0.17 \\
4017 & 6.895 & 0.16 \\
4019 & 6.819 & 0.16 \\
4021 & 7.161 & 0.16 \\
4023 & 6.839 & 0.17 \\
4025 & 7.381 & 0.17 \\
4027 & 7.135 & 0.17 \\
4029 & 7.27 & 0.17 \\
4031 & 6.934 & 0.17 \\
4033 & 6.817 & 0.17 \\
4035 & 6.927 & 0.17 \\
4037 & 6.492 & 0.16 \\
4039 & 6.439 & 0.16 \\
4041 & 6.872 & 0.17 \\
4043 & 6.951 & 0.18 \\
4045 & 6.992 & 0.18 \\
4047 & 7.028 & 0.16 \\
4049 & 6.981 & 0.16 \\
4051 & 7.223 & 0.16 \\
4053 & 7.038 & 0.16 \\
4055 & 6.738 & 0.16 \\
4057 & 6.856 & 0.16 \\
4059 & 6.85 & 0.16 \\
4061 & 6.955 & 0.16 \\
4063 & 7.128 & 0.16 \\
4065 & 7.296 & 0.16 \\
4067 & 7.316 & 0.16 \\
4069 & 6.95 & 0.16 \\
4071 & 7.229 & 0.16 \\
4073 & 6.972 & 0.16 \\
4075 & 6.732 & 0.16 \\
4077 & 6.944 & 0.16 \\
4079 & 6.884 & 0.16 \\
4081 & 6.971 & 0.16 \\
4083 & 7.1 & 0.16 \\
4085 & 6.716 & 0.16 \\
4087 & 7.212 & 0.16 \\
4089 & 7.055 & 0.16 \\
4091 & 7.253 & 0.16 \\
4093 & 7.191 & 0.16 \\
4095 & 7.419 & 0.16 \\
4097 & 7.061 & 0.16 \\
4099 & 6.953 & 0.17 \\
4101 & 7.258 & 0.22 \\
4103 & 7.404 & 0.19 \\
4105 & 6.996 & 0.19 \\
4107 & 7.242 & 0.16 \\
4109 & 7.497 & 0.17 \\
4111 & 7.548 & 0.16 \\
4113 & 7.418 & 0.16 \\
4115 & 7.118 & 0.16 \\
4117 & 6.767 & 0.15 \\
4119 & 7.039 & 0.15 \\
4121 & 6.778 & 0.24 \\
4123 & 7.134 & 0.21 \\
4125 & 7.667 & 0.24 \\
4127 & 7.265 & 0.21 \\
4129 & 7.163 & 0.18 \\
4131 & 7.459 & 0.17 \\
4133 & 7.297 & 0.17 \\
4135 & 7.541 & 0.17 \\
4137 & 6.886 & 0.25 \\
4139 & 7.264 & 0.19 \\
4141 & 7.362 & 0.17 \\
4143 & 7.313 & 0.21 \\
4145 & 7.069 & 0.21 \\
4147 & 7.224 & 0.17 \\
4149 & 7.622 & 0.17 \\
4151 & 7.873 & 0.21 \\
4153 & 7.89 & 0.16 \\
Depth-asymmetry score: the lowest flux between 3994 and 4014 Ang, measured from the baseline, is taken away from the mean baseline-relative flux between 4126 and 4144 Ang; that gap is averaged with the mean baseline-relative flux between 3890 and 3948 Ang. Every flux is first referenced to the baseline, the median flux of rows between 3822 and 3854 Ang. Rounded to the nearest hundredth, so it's -0.06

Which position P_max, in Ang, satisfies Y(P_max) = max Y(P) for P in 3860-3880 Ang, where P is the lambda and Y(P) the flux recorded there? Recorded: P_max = 3879 Ang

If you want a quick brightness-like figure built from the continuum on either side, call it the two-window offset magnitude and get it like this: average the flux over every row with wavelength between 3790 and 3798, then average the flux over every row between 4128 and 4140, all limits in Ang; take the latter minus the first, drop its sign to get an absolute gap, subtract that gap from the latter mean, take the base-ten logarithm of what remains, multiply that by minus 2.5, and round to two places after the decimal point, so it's -1.99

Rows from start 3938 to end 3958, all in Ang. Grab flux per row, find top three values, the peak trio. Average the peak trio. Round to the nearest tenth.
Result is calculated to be 7.9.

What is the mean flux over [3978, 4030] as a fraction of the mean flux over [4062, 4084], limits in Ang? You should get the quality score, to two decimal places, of 1.02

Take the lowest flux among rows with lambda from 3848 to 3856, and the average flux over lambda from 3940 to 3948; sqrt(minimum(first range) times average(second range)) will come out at 7.69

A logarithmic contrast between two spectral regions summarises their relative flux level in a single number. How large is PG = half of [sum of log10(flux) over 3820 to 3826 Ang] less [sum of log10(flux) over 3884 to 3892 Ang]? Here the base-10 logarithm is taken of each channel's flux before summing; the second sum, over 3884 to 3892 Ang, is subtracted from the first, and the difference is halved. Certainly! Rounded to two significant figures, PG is -0.45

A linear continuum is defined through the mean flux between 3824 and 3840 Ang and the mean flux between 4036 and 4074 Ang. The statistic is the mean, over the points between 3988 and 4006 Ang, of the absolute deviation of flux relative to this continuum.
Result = 0.19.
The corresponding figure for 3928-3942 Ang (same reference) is 0.44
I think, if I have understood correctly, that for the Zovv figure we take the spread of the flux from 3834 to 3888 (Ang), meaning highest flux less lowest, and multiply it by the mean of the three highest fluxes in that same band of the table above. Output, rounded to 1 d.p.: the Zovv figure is 6.1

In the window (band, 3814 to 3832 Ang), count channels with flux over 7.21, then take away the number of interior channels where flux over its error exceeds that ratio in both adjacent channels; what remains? 7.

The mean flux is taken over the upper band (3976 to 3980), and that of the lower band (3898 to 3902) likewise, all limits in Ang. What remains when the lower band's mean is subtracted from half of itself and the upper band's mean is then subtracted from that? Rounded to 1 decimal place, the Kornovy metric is -11.4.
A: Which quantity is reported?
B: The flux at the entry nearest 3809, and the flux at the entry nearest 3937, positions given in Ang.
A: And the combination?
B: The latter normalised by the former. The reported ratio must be 0.79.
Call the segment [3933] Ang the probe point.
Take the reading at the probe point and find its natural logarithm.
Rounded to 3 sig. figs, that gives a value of 2.00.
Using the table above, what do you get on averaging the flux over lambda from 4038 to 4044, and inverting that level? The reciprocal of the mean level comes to 0.148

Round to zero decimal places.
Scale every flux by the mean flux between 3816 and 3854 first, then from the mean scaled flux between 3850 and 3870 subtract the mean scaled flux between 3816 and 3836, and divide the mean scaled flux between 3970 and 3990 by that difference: -841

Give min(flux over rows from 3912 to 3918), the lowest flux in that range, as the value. 8.09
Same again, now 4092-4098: 7.061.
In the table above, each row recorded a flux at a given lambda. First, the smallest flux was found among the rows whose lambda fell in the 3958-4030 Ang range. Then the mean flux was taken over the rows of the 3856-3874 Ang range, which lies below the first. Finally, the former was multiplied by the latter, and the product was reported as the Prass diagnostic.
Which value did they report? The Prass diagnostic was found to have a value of 56.6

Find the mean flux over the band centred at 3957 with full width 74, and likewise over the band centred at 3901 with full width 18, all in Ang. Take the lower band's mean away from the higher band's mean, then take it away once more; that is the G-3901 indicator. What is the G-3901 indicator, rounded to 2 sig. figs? -9.1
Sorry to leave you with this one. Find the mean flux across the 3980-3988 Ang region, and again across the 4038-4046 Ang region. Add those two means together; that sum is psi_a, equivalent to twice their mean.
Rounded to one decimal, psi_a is 14.1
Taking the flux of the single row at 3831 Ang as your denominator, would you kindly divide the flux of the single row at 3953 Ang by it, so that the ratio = 0.840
